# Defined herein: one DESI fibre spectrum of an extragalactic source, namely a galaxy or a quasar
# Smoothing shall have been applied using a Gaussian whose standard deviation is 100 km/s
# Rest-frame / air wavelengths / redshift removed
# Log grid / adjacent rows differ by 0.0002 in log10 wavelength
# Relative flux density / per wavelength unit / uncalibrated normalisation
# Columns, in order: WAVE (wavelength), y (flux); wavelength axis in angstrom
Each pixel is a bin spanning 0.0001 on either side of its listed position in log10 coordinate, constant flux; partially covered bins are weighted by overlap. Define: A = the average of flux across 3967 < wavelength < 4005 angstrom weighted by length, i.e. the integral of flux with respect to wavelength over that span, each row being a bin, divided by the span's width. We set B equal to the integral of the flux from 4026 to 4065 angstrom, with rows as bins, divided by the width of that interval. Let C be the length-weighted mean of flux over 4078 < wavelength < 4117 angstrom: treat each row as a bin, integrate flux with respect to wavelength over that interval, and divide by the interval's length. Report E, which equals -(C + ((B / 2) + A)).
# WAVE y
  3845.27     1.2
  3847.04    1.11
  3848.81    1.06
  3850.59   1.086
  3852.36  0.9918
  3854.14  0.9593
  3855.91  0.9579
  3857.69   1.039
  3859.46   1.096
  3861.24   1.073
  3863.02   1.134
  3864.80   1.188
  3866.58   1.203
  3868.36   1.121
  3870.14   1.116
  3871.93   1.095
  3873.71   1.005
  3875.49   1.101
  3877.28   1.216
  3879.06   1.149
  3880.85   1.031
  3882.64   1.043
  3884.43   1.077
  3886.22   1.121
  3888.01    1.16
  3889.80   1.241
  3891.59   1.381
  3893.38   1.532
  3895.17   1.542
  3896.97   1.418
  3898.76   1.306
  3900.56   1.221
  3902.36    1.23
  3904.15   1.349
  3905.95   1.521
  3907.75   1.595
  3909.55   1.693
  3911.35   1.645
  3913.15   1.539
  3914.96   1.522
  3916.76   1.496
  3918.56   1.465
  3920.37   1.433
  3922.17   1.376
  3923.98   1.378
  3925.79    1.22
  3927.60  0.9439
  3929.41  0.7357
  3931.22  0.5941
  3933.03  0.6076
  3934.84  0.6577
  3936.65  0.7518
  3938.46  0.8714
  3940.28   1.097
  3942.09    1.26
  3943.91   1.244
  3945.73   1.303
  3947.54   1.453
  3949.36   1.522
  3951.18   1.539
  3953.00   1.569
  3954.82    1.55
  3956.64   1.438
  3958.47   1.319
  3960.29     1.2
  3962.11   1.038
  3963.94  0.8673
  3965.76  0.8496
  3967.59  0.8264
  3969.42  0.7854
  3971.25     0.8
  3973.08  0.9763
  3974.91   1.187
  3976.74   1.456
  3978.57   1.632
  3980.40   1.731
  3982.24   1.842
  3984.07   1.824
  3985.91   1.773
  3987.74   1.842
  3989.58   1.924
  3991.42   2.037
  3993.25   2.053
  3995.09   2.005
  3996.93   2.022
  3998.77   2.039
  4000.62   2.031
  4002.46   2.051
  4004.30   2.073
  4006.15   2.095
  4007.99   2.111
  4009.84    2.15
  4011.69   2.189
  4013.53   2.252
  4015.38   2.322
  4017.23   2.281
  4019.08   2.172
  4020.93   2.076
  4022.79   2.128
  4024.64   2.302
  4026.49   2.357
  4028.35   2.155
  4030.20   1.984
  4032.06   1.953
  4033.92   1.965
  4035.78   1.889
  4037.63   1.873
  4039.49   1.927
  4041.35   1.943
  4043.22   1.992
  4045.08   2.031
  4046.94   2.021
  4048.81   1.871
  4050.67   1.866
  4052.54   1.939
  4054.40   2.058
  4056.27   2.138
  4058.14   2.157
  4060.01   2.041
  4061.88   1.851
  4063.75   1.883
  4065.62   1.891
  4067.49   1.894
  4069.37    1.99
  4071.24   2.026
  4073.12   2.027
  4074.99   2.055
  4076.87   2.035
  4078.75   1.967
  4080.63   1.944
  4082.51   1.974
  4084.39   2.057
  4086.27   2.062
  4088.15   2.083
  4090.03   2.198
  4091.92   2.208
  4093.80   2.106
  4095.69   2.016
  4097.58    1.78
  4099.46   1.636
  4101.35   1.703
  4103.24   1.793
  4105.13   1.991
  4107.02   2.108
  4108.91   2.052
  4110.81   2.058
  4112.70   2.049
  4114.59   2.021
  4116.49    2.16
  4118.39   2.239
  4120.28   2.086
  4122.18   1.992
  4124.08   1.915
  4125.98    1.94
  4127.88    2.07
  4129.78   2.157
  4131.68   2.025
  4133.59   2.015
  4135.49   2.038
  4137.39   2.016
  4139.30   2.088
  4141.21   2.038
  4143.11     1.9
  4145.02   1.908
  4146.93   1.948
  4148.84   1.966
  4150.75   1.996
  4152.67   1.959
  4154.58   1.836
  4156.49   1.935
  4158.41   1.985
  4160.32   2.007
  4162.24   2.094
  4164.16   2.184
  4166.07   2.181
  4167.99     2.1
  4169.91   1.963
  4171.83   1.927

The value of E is -4.7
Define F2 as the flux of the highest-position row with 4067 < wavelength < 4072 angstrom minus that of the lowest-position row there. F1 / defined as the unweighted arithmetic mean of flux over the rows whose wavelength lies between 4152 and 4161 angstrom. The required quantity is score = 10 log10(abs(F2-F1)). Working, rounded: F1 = 1.94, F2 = 0.13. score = 2.6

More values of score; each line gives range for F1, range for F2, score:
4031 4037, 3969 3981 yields 0.0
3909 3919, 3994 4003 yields 1.8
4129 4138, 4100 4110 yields 2.3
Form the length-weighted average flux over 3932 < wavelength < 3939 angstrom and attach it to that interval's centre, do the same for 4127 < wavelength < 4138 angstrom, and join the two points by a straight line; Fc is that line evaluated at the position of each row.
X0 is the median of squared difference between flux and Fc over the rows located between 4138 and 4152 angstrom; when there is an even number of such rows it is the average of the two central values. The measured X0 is 0.04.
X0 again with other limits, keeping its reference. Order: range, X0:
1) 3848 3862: 0.74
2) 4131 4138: 0.00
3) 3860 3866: 0.84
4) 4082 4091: 0.11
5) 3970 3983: 0.21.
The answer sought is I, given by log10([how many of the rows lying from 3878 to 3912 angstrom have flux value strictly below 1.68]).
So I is 1.26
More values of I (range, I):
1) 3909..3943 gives 1.26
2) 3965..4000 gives 0.90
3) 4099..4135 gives 0.00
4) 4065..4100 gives 0.00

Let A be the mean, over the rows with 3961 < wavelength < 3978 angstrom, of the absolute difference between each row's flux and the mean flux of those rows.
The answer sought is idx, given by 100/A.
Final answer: 598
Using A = 0.17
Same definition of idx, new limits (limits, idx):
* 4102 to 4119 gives 1265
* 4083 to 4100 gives 730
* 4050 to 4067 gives 953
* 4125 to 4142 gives 2419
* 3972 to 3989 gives 396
